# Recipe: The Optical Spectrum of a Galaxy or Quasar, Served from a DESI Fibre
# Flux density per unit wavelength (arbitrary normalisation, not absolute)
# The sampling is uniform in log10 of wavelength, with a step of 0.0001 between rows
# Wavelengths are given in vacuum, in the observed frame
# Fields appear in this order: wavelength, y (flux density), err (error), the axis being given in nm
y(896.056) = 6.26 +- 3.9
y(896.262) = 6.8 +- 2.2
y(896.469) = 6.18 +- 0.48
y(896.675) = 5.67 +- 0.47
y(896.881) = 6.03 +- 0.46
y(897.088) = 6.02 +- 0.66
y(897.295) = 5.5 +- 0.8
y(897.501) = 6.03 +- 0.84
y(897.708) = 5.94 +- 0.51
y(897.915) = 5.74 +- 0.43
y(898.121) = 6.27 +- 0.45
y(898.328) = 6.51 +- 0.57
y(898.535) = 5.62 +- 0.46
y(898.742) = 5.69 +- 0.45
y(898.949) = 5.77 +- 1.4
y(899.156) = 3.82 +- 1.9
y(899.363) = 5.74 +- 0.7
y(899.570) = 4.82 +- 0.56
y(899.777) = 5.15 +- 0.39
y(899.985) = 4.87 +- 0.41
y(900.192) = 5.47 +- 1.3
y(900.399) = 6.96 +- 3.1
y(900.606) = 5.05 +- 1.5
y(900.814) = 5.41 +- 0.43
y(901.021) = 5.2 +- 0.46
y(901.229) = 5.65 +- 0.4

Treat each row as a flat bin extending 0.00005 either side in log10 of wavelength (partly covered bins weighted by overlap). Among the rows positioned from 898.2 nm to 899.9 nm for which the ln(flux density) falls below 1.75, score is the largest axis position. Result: 899.777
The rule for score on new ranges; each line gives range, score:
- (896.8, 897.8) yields 897.295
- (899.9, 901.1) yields 901.021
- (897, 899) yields 898.742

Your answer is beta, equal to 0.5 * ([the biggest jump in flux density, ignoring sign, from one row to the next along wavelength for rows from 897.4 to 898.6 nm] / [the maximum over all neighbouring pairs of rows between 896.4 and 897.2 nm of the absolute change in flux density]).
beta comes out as 0.9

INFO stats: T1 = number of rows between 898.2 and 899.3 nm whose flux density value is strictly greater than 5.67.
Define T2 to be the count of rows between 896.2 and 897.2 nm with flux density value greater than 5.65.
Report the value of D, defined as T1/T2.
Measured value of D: 0.60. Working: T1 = 3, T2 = 5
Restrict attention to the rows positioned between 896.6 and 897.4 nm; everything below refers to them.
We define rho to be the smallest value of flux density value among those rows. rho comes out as 5.5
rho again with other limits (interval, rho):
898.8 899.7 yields 3.82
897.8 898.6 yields 5.62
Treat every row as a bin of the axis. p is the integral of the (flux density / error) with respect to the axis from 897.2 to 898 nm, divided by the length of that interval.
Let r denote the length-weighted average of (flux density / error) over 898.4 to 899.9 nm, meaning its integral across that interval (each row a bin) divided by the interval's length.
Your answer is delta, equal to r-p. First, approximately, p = 9.7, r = 8.8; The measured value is -1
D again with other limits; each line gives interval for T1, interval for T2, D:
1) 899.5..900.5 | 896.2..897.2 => 0.20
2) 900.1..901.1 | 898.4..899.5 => 0.33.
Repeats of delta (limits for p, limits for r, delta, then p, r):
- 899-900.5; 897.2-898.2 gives 3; 7.1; 10.6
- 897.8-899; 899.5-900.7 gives -4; 11.6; 7.2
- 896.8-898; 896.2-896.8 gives 0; 10.1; 9.9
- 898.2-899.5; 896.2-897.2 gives 2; 8.5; 10.3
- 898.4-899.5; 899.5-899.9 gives 3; 8.0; 11.1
